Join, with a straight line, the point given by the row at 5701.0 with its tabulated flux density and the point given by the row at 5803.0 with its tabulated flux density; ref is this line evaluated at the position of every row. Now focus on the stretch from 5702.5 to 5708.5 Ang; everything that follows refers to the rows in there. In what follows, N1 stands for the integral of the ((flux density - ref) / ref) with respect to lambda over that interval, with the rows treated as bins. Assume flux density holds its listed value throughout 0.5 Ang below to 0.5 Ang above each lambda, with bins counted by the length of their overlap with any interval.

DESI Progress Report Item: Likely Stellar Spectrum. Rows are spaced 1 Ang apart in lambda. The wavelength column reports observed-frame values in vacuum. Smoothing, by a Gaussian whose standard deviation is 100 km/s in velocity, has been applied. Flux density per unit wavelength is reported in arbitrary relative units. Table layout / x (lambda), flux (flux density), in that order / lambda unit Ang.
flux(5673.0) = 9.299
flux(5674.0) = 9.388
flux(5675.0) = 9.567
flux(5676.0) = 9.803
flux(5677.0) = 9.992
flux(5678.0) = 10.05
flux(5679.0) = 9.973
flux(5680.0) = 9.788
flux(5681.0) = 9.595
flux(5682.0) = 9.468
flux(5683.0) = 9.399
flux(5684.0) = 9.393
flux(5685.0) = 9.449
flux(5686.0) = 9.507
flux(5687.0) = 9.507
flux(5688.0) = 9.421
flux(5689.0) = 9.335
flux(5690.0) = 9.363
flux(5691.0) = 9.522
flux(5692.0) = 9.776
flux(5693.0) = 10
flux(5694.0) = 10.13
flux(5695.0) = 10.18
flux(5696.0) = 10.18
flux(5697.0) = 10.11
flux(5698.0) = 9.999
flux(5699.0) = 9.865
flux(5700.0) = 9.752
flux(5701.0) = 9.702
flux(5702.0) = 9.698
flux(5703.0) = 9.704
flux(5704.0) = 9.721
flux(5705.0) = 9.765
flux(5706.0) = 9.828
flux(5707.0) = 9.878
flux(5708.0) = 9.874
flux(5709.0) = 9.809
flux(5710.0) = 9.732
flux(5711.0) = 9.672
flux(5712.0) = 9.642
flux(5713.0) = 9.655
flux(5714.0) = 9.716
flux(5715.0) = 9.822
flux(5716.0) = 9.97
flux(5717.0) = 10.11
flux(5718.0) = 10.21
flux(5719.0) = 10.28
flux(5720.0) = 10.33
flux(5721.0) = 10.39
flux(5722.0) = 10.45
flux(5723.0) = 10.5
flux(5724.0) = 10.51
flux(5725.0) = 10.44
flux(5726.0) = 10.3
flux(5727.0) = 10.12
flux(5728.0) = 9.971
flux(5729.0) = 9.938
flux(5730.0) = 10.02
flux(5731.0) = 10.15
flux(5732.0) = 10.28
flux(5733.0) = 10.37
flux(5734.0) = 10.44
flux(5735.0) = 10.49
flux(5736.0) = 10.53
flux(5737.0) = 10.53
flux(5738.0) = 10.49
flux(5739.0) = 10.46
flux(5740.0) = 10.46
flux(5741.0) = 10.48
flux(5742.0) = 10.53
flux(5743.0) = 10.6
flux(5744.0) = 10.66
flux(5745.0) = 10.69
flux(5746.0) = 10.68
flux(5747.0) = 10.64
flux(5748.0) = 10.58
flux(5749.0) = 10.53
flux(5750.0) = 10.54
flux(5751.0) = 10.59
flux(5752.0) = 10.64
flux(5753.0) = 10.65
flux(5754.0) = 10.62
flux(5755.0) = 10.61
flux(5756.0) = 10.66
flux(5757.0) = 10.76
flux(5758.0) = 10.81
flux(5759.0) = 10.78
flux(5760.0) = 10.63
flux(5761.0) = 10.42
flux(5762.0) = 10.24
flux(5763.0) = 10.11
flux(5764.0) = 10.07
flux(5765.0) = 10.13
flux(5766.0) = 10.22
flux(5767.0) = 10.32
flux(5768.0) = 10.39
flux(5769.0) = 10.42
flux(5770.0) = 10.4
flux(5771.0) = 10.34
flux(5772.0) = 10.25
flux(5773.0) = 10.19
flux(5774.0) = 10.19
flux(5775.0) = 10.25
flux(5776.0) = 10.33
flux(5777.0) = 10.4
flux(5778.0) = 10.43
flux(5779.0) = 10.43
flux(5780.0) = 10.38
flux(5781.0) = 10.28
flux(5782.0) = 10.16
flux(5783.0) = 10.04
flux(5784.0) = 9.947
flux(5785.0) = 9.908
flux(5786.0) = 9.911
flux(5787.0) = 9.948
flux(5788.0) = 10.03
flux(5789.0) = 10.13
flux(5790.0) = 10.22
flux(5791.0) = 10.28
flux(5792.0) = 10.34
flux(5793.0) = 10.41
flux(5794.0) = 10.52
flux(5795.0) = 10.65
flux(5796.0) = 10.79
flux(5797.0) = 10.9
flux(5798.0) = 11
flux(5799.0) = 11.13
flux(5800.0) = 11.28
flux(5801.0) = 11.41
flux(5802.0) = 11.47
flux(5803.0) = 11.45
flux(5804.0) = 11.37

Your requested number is 0.010 Ang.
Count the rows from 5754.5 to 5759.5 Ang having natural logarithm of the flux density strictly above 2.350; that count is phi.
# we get 5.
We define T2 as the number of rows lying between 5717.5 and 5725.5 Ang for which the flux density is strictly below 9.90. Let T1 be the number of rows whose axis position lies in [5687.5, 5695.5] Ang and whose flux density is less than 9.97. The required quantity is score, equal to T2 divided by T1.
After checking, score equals 0.00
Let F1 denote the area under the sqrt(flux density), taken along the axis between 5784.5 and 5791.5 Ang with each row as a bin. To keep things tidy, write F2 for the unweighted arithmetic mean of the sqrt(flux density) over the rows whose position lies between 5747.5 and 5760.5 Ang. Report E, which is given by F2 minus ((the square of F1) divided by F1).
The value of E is -19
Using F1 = 22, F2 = 3.263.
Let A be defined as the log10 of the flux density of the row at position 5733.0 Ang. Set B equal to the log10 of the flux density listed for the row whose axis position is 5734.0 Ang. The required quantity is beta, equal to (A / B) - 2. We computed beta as -1.00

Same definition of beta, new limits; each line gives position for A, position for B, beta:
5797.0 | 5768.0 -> -0.98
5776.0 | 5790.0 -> -1.00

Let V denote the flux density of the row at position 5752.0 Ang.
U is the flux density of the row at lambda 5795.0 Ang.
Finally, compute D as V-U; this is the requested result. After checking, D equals 0.0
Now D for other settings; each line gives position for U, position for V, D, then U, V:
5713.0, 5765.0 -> 0.5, 9.655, 10.13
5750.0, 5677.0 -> -0.5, 10.54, 9.992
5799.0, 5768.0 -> -0.7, 11.13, 10.39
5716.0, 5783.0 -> 0.1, 9.97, 10.04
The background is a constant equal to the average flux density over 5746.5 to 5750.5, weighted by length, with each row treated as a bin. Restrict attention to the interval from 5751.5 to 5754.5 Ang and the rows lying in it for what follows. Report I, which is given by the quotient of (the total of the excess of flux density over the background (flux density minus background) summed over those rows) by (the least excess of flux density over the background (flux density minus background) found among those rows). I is 4.1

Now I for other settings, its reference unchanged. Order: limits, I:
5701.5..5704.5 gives 3.0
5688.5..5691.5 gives 2.8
